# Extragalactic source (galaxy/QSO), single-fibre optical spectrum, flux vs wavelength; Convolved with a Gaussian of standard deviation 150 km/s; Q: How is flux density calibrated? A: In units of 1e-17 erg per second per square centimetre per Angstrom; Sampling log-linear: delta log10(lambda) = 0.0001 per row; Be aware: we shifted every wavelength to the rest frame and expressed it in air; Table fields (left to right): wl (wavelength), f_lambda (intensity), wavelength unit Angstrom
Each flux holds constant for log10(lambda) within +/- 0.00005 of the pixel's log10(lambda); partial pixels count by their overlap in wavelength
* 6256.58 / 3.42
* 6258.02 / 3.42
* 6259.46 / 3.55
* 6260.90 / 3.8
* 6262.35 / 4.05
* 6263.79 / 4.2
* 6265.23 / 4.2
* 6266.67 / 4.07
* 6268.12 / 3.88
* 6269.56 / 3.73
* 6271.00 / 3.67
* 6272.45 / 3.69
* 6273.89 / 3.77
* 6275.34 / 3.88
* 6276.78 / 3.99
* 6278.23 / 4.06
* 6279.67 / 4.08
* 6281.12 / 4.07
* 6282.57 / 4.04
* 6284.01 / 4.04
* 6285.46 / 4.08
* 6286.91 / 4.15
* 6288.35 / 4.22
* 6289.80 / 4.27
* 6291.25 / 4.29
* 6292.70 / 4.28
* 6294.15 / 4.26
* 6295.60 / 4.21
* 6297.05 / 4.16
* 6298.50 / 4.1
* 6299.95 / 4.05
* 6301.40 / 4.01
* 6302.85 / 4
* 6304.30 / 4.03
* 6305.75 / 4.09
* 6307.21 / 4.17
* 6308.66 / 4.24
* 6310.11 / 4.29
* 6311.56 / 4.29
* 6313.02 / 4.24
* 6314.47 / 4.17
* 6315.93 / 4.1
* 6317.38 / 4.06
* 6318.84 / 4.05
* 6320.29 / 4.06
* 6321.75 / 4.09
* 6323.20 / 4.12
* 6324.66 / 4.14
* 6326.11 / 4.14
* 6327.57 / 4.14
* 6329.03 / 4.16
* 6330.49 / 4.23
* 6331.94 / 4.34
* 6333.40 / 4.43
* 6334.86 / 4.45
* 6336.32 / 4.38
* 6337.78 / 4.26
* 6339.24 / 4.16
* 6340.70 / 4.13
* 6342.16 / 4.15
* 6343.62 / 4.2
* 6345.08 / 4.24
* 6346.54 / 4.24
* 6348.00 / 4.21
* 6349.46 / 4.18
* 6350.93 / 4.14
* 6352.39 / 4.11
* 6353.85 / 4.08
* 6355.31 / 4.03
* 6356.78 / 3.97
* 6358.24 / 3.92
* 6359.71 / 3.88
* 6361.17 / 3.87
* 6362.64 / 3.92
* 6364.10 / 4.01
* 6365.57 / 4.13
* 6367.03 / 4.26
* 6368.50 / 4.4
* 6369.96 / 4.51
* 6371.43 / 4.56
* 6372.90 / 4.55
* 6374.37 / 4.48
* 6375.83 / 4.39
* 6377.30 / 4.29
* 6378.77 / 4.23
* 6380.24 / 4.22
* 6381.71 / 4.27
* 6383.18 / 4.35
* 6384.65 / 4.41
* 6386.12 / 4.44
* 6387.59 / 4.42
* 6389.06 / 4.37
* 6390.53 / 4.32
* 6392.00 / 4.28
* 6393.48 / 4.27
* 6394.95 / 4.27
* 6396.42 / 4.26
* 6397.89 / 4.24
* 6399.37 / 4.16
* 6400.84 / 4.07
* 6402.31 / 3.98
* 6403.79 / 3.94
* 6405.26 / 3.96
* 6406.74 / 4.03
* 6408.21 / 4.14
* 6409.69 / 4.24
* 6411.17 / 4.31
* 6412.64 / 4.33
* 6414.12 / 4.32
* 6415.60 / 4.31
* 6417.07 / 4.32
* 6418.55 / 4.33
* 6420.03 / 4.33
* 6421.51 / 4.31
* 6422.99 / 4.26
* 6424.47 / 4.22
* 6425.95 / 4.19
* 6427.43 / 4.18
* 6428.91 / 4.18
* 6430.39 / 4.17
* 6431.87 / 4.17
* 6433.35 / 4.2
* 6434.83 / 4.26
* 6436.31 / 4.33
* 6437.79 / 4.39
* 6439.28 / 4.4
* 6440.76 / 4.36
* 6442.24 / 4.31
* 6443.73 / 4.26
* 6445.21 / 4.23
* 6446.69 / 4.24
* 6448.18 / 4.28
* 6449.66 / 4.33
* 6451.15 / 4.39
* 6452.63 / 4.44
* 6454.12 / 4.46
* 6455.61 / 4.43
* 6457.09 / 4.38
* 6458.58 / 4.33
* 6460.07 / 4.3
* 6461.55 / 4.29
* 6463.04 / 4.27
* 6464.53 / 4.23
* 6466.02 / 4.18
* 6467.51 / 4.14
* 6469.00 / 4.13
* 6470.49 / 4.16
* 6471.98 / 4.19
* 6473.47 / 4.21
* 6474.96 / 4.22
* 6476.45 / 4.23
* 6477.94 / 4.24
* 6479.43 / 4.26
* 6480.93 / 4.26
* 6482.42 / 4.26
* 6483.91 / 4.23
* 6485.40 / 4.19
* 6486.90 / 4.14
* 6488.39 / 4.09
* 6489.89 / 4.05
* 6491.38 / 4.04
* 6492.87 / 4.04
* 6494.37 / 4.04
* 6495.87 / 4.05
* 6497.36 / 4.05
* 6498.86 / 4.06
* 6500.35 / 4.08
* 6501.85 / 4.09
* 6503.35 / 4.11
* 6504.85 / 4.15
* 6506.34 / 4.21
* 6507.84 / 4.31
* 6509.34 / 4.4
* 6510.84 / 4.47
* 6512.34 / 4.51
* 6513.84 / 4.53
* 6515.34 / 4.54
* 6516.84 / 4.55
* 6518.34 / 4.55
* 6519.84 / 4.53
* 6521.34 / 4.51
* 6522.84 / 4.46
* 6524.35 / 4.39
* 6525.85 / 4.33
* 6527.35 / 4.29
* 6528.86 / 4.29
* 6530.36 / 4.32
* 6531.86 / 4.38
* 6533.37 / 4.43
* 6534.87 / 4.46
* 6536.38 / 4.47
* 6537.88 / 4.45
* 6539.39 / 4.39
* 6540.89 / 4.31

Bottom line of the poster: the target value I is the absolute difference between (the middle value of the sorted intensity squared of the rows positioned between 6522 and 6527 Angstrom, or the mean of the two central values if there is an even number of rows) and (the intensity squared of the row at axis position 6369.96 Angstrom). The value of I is 1.1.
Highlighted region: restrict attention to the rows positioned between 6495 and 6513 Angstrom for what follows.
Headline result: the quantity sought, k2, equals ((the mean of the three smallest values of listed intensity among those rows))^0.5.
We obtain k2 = 2.01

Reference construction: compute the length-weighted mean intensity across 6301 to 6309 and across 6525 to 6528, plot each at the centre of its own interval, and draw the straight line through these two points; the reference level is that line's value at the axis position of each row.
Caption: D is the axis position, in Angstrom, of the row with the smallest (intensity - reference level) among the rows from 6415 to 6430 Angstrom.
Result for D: 6428.91 Angstrom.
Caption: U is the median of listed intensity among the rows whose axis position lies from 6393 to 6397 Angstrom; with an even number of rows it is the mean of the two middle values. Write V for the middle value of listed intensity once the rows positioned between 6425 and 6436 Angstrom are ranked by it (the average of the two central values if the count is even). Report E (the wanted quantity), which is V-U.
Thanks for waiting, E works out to -0.09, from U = 4.27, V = 4.18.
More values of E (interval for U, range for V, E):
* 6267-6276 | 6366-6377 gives 0.73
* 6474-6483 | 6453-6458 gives 0.18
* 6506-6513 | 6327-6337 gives -0.06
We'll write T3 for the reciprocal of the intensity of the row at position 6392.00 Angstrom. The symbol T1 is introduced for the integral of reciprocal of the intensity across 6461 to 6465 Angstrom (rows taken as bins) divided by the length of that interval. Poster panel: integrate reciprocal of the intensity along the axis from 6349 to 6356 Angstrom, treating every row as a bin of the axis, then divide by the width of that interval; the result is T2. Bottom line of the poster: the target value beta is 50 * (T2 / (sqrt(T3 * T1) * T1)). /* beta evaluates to 222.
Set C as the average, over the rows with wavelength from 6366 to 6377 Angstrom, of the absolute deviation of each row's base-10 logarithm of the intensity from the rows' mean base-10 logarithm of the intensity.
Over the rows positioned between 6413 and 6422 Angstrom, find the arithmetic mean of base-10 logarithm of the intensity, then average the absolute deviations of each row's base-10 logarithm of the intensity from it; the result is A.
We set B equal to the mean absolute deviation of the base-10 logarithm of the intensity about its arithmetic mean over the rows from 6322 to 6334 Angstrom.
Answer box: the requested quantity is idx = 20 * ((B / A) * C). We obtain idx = 2.32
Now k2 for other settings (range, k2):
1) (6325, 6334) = 2.04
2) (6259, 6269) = 1.93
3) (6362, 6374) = 2.00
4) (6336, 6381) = 1.97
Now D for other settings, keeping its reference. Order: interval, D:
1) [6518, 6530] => 6528.86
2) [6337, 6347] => 6340.70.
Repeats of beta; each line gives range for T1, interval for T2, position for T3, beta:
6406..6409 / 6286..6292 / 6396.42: 202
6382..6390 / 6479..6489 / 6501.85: 221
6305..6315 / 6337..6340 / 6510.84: 217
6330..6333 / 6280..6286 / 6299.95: 221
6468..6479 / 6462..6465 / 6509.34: 212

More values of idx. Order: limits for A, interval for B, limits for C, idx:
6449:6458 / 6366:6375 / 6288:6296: 0.12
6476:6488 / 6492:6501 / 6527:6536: 0.05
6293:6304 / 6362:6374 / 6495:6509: 0.34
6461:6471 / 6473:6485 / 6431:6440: 0.05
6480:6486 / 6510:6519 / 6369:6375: 0.05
